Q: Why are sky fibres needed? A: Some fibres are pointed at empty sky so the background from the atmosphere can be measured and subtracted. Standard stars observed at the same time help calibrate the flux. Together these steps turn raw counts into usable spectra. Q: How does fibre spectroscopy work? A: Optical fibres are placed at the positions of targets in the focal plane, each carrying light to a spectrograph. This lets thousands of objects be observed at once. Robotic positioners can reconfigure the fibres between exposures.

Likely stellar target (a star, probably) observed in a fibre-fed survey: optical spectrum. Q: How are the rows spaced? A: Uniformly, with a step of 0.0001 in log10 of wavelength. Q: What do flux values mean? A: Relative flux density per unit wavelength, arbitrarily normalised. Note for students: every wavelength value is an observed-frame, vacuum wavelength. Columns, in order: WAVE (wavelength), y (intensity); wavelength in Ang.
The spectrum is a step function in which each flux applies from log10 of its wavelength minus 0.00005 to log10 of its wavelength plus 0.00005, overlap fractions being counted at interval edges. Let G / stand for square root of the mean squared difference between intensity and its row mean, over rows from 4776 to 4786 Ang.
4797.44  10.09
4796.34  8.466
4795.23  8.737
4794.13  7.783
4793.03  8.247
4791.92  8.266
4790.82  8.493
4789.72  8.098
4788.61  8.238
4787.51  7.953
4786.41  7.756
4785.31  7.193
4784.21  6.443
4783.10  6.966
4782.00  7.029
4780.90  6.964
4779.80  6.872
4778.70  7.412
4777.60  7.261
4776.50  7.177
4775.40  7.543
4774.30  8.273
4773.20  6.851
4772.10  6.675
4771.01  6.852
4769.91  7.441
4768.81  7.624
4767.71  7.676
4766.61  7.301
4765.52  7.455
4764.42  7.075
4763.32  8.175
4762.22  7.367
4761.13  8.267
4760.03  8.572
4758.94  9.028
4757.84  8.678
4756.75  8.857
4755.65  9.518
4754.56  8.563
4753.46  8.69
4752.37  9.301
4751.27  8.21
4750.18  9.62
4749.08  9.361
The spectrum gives 0.26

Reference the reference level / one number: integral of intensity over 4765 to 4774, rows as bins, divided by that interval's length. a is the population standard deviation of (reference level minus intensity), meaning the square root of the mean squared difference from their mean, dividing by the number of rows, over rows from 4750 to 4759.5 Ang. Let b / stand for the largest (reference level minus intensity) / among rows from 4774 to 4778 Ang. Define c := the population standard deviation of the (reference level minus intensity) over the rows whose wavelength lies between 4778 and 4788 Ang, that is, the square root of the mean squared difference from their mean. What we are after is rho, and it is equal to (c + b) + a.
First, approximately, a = 0.44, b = 0.09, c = 0.439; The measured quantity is 0.97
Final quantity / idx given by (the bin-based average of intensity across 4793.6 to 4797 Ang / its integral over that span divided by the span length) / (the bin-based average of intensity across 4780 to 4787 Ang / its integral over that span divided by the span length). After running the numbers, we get 1.19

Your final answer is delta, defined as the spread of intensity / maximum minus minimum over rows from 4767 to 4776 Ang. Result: 1.6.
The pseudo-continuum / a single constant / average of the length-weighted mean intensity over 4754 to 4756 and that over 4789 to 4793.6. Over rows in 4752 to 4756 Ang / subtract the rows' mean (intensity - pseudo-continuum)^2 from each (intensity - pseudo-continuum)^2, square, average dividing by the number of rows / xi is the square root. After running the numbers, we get 0.3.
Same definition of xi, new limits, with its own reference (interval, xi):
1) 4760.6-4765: 1.0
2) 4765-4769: 0.3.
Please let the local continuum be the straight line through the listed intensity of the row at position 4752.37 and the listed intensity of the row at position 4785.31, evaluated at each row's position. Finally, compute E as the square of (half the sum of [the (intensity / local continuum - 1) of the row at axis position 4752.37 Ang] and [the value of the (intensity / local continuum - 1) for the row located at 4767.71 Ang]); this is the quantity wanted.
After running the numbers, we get 0.0015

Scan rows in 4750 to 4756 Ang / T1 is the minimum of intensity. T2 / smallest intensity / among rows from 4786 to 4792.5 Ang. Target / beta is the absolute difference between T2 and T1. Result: 0.5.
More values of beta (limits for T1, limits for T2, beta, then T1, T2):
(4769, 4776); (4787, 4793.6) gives 1.3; 6.675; 7.953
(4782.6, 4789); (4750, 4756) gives 1.8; 6.443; 8.21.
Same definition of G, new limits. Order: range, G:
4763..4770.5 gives 0.32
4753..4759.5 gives 0.32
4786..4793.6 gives 0.22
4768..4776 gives 0.52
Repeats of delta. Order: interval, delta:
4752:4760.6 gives 1.0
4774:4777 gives 1.1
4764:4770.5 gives 0.6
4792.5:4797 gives 1.0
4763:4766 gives 1.1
